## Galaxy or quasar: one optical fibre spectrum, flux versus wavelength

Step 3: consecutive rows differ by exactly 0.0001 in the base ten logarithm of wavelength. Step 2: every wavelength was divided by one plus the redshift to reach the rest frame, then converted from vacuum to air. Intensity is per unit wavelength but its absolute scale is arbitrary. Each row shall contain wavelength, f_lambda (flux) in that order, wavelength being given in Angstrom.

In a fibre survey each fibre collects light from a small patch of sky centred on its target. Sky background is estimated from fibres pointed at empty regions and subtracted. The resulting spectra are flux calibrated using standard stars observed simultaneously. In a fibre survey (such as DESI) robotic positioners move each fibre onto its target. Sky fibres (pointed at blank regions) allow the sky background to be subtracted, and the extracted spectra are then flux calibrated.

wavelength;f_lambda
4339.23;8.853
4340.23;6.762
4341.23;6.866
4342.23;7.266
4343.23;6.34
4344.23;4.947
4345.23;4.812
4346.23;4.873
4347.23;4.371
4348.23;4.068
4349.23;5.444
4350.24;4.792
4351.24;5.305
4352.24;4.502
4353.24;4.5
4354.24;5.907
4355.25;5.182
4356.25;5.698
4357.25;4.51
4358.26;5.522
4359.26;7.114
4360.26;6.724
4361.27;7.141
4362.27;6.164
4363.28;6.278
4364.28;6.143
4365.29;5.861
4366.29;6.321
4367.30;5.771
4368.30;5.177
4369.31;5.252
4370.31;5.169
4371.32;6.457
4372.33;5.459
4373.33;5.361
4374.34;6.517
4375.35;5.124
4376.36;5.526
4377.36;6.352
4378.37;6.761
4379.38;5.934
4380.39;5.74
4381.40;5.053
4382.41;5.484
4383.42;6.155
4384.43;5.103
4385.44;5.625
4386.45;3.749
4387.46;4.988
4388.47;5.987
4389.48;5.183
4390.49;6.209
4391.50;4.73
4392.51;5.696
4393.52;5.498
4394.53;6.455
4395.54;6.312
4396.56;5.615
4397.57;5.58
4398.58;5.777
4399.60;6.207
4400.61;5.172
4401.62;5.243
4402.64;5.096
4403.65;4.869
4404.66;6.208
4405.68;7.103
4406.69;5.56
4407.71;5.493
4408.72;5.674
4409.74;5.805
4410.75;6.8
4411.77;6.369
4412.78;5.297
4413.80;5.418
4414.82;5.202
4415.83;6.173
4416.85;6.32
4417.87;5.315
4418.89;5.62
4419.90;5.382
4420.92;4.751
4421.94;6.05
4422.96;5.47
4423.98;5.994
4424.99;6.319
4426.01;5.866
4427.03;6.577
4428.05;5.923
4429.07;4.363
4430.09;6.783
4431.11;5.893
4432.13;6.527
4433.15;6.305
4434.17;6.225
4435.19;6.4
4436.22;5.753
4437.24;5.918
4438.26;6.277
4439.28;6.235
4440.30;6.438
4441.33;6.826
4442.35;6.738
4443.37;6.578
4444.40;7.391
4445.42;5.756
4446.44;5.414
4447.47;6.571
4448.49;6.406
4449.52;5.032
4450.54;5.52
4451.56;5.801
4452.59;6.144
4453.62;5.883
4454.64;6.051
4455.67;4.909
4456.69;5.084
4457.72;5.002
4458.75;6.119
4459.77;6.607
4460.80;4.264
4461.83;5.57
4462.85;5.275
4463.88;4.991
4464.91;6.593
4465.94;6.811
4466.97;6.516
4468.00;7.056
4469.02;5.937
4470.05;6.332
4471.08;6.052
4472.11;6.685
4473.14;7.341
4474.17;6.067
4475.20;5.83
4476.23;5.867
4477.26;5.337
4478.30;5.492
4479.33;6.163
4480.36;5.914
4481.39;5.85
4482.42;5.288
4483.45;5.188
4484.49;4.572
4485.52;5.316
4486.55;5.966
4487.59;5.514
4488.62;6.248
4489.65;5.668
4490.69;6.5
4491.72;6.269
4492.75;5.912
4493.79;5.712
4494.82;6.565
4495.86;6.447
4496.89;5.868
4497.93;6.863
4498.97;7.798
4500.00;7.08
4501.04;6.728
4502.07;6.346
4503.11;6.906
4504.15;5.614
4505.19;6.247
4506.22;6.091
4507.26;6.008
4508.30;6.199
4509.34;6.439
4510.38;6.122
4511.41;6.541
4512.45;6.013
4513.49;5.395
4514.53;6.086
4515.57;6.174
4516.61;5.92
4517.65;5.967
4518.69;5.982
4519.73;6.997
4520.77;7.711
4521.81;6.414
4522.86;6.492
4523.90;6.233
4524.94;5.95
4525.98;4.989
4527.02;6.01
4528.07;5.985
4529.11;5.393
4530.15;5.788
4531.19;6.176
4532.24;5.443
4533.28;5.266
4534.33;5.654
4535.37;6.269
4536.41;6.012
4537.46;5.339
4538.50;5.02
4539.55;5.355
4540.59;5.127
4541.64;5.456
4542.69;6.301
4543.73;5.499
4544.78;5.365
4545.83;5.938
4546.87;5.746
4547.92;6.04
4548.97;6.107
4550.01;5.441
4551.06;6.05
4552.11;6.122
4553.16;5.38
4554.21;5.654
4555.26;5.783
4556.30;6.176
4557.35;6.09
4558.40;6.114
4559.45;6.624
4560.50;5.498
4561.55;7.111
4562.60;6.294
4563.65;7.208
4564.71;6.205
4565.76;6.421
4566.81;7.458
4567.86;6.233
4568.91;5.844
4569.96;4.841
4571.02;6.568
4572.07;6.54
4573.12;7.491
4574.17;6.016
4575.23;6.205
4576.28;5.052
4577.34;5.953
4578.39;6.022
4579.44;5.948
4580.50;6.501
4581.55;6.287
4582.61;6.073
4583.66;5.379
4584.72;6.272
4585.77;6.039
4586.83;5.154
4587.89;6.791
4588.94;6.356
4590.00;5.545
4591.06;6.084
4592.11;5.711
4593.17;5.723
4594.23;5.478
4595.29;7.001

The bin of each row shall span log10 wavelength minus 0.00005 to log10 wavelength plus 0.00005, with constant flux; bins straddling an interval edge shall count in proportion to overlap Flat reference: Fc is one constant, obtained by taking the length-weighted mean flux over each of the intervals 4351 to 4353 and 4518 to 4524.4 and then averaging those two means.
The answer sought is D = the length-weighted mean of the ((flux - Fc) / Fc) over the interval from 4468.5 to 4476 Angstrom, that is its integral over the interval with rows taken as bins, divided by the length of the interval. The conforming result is 0.10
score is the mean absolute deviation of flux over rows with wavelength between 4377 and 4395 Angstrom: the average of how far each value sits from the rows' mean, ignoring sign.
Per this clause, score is 0.55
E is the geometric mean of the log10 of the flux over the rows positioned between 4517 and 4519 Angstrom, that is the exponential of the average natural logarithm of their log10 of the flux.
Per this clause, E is 0.776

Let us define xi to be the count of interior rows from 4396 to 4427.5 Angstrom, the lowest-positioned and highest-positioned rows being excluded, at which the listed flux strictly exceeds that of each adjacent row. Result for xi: 9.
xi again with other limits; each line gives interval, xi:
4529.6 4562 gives 9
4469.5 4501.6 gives 8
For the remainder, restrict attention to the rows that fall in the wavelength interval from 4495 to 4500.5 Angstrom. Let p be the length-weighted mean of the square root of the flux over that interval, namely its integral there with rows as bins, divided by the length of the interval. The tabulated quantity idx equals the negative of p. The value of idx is -2.60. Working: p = 2.60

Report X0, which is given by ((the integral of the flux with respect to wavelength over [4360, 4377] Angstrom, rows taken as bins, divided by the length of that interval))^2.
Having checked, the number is 34.8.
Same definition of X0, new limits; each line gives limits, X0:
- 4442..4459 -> 34.7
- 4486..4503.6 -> 40.6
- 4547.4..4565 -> 37.3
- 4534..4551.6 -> 32.4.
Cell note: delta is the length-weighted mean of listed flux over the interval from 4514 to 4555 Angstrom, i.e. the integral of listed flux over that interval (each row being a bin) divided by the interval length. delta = 5.87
